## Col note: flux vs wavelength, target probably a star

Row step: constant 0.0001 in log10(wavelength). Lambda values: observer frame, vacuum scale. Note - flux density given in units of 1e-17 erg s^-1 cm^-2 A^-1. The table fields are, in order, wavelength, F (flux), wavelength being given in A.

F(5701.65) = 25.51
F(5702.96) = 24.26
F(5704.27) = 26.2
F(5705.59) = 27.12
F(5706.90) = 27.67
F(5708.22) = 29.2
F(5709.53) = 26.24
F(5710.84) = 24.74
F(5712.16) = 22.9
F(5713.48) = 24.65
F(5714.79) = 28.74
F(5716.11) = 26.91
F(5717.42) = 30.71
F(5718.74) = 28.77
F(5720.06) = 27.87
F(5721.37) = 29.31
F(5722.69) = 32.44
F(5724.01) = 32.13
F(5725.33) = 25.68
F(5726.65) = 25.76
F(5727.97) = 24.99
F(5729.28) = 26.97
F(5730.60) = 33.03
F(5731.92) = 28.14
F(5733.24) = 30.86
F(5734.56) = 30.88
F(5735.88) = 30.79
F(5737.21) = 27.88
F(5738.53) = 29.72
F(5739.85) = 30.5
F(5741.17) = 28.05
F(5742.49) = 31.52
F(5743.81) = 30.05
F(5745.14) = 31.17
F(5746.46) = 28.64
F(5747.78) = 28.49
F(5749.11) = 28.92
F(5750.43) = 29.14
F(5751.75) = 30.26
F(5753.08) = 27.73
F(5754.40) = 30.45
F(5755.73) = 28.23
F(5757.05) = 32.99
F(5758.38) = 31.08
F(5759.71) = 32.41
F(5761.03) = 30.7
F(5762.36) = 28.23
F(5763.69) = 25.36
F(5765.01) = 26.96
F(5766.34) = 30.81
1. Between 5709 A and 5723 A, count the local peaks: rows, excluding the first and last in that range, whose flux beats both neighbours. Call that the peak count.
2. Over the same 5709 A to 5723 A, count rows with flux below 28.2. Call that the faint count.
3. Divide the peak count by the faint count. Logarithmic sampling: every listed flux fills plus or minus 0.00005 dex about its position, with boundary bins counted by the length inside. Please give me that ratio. 0.3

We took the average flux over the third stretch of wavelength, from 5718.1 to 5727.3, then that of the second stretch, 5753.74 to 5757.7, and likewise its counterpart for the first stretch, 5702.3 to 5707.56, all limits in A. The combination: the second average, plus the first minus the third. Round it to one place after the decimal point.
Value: 28.0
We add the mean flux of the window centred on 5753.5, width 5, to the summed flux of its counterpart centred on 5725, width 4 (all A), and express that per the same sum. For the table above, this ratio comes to 1.35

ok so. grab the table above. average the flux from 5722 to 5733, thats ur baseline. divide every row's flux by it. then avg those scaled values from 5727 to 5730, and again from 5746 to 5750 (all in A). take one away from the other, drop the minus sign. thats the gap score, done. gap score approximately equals 0.09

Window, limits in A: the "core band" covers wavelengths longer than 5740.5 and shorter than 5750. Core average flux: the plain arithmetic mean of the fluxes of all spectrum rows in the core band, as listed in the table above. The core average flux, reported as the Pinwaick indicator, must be 29.5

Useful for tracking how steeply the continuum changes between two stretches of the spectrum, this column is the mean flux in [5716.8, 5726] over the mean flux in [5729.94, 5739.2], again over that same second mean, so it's 0.0324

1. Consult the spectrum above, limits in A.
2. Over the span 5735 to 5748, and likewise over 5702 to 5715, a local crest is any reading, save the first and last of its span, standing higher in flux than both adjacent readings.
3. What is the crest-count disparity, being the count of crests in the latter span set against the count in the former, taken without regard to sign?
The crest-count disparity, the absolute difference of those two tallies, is 2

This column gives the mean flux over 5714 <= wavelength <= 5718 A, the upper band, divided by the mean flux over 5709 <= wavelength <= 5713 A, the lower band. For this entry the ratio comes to 1.17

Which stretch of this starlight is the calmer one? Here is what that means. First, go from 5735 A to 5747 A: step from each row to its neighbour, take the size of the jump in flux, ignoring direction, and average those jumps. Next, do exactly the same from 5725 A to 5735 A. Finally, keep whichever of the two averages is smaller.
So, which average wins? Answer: 2.07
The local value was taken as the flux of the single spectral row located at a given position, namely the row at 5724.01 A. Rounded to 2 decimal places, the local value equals 32.13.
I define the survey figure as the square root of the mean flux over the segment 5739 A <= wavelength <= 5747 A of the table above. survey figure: 5.48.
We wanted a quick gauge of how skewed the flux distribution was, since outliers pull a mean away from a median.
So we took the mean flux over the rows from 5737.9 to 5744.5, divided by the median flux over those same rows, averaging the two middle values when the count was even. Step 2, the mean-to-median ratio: 1.00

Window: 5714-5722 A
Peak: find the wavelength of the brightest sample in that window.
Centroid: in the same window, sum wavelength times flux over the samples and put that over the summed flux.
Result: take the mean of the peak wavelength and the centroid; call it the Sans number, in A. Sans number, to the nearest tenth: 5717.8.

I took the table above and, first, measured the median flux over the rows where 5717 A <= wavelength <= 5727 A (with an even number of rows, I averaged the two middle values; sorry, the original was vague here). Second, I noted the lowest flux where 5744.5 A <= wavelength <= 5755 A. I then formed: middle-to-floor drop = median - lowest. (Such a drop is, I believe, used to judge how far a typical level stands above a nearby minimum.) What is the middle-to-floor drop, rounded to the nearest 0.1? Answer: 1.3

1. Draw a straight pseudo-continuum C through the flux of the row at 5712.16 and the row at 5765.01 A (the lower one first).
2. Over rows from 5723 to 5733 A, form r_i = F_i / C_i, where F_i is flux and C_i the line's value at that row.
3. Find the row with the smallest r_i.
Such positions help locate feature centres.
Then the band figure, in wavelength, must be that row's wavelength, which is 5727.97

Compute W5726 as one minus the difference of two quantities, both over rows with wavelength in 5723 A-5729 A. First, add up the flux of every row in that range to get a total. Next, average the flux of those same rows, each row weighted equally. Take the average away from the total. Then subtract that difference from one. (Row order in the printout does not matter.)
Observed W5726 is -80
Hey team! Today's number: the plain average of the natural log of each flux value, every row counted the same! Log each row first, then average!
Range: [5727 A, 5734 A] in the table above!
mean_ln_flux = 3.36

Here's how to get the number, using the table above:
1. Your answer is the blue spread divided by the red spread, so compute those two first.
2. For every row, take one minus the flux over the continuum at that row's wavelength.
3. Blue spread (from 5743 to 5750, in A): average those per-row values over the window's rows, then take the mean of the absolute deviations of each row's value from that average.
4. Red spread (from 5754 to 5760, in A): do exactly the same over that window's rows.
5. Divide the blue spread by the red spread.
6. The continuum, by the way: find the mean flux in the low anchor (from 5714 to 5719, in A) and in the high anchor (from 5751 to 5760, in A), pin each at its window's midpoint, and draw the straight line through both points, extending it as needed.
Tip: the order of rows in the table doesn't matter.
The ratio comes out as 0.8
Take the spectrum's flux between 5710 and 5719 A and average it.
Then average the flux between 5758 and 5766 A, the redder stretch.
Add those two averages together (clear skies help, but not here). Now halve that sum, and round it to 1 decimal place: 27.9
